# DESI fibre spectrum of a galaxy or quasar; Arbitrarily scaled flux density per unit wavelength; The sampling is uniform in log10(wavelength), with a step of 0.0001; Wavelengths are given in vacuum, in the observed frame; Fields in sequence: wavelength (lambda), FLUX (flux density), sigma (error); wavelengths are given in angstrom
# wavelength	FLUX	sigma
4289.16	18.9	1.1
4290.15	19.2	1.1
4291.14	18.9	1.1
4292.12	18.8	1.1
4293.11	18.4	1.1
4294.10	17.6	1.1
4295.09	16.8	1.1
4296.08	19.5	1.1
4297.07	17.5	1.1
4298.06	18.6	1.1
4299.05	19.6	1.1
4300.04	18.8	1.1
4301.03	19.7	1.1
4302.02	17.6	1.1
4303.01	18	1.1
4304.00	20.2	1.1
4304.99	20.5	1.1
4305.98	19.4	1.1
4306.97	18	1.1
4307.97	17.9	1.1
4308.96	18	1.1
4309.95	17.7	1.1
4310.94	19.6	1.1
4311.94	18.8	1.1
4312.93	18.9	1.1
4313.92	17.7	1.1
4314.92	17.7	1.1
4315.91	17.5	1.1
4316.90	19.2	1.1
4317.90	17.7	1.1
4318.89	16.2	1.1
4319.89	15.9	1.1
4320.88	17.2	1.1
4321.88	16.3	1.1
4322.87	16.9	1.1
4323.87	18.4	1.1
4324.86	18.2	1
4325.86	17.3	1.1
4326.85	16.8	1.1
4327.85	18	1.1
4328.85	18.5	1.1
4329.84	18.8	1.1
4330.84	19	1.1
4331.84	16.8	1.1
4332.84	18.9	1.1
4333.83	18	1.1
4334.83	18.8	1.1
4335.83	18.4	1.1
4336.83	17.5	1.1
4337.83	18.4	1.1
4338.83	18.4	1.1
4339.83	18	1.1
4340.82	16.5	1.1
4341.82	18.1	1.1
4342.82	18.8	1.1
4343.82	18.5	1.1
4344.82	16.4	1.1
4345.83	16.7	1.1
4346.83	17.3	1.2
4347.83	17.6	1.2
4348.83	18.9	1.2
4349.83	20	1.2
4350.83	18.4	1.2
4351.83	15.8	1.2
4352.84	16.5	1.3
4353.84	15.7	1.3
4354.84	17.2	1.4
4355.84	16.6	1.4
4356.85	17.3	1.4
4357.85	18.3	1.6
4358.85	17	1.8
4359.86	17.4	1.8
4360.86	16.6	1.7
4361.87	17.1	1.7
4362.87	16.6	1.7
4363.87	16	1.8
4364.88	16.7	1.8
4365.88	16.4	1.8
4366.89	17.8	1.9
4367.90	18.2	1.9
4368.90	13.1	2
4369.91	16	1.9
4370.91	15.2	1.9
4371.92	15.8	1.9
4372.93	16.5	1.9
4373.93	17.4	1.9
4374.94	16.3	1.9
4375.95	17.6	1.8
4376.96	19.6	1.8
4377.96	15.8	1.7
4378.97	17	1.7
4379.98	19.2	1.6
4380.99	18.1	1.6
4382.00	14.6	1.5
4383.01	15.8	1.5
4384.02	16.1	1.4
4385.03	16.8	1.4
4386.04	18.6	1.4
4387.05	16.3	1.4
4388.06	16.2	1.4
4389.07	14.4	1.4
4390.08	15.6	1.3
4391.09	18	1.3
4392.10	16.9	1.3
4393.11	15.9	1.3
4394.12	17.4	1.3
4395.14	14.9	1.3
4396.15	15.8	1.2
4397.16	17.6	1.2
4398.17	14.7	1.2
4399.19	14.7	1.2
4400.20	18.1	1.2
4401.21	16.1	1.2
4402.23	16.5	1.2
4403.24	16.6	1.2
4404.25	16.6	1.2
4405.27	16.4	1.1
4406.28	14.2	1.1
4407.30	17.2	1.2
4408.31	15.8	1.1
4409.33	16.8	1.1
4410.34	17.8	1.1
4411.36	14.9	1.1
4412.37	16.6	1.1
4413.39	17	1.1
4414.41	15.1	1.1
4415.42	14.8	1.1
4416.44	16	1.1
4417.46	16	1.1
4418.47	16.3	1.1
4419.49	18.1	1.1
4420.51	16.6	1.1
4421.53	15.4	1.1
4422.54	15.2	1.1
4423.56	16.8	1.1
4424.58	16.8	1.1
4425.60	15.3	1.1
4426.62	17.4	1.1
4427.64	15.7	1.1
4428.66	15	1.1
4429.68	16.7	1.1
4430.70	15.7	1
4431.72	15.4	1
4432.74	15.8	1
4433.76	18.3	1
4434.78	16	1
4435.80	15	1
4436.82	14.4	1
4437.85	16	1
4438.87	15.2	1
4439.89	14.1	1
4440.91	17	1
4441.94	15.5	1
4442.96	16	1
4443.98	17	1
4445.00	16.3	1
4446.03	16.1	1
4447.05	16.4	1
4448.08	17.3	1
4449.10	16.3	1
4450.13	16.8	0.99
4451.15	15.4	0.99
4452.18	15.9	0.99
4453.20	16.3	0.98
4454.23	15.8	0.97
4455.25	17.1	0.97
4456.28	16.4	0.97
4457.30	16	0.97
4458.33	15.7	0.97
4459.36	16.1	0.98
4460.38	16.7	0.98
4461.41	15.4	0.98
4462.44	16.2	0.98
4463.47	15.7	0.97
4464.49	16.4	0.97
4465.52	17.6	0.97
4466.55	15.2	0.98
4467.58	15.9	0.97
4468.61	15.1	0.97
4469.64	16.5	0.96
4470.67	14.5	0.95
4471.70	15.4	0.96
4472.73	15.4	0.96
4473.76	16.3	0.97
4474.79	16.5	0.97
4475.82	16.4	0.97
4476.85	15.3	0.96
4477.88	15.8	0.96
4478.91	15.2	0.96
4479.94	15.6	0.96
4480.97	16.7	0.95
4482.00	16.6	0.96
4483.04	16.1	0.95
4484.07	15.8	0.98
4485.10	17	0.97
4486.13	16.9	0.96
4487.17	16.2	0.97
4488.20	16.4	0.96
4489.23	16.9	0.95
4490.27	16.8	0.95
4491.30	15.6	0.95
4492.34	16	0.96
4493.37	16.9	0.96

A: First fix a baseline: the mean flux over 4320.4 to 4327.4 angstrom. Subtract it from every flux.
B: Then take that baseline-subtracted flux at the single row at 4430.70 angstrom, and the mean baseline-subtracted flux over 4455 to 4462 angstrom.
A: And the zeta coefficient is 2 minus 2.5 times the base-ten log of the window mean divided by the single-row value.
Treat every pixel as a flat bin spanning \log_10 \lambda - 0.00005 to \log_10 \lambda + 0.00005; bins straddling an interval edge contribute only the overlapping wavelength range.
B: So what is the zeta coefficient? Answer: 2.4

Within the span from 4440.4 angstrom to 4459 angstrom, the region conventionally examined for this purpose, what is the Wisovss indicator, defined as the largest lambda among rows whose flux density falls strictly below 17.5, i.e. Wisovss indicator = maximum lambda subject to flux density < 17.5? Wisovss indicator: 4458.33 angstrom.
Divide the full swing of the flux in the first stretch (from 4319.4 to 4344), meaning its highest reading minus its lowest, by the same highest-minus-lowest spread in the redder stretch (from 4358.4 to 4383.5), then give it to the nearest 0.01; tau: 0.48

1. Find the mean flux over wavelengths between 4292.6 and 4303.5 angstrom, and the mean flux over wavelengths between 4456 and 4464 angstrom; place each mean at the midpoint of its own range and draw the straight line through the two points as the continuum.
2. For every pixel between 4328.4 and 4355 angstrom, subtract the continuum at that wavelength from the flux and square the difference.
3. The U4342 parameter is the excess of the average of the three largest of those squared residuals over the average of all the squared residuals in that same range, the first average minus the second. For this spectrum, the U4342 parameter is 3.0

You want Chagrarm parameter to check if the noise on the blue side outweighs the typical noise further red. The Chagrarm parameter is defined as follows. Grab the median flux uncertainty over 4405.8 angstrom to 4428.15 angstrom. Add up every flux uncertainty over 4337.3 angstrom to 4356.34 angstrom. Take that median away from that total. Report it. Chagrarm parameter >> 21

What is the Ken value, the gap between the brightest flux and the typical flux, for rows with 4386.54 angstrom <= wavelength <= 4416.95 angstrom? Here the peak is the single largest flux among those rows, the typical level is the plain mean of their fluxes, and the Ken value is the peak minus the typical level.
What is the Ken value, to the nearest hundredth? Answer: 1.94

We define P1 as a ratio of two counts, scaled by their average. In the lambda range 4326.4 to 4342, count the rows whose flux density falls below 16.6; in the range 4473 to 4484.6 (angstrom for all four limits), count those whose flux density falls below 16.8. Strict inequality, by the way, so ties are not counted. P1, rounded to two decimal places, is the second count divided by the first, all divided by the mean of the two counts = 1.83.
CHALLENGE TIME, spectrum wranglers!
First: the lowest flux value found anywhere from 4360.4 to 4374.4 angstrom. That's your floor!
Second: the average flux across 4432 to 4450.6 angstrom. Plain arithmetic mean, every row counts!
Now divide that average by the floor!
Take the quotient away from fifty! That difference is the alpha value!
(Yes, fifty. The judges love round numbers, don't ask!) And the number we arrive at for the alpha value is 48.8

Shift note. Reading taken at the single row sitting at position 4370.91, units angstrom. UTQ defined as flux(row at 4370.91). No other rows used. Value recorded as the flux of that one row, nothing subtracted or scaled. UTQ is 15.2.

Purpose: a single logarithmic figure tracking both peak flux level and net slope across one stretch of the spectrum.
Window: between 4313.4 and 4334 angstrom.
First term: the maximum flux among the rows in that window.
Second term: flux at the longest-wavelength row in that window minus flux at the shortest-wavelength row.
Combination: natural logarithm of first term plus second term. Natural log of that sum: 2.97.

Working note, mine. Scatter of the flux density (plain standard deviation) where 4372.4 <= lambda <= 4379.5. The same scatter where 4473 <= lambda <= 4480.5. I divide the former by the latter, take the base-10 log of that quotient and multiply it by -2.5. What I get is -0.92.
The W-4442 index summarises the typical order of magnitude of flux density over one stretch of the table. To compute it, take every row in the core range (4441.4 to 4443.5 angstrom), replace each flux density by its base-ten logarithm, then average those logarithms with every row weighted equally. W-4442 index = 1.197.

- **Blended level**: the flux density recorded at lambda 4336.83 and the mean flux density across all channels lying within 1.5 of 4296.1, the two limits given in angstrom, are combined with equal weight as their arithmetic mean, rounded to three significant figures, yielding 17.7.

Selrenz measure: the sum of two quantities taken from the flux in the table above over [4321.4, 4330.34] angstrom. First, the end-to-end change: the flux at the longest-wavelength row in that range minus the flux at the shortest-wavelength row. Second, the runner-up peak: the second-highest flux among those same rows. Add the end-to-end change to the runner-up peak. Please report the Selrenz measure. 21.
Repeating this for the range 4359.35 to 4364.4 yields 16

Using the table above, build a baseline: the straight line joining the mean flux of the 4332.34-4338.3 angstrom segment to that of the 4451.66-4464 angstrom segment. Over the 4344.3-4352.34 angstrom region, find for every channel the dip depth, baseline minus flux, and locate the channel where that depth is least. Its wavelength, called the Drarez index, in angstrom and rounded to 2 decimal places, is 4349.83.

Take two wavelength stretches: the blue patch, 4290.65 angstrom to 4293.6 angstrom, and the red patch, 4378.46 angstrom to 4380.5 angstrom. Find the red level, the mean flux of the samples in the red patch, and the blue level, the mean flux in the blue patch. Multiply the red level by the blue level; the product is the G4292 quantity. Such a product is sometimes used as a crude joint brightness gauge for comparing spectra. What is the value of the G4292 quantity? 338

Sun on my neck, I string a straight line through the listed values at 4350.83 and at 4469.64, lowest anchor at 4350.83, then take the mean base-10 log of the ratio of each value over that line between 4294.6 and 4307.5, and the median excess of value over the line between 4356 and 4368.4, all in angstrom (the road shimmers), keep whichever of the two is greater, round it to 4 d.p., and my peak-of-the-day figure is -0.0102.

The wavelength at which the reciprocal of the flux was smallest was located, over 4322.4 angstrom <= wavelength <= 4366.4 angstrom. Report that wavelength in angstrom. 4349.83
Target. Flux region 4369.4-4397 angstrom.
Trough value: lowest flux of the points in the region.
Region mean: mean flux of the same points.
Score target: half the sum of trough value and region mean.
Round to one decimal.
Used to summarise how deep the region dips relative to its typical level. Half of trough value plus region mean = 15.5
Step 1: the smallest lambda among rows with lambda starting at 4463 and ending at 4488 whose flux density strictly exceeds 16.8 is 4465.52 angstrom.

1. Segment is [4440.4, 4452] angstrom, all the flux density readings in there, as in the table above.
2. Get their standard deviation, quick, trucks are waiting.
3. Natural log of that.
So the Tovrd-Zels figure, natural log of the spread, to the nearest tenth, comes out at -0.5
